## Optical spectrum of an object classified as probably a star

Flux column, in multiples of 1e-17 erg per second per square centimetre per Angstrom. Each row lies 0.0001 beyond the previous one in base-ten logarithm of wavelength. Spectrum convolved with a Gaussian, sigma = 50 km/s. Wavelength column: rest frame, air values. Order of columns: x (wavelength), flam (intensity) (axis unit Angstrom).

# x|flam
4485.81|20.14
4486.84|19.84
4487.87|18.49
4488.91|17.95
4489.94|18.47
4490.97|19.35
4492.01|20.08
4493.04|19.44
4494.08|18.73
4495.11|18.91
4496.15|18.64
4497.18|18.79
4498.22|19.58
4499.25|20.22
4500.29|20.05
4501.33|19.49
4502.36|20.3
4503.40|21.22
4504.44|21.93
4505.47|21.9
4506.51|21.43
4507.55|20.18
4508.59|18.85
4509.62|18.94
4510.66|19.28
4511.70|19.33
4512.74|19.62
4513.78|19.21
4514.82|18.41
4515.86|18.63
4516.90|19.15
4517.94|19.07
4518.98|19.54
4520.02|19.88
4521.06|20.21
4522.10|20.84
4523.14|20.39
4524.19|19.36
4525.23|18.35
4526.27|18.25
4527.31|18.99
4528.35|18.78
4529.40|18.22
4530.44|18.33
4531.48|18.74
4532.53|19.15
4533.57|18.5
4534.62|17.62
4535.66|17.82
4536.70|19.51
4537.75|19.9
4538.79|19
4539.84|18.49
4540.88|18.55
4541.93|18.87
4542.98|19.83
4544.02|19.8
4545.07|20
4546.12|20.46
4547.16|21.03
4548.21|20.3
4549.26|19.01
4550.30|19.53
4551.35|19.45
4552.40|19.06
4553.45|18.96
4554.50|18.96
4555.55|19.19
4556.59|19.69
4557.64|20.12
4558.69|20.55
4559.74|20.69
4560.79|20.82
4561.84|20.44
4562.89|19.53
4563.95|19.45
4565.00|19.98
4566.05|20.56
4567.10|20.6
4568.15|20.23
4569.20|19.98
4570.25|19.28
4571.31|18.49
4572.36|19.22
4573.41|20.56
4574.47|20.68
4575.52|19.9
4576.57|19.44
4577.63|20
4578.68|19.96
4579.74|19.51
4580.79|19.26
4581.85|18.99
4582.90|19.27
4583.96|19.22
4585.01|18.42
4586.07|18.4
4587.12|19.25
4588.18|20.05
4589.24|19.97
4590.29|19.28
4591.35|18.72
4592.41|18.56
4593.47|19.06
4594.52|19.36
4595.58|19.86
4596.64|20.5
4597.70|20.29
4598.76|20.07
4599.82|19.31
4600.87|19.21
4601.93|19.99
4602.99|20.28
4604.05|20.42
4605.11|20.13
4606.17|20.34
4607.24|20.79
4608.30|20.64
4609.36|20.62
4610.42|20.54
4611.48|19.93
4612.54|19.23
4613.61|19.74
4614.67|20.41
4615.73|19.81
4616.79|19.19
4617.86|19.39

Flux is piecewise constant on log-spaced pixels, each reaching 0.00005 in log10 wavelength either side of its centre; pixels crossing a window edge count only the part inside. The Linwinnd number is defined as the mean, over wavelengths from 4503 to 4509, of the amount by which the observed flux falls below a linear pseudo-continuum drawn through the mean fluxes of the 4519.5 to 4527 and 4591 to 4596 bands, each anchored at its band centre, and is -1.2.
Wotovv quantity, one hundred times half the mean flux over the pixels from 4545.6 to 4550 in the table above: 1010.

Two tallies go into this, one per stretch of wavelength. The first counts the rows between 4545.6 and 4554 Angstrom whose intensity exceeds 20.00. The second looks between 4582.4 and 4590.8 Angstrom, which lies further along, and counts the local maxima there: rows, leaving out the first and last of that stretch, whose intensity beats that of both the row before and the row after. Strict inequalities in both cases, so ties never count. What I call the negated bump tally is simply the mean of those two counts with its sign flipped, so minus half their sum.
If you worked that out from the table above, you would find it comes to -2.0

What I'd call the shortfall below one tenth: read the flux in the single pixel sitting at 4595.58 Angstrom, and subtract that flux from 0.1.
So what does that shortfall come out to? -19.8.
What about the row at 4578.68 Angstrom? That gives -19.9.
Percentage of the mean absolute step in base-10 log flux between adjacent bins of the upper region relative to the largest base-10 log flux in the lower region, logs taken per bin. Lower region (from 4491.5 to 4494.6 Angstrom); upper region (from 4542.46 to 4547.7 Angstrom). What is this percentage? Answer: 0.5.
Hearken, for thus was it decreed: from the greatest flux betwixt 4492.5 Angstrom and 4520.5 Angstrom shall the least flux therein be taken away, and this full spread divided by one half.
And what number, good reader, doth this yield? 7.0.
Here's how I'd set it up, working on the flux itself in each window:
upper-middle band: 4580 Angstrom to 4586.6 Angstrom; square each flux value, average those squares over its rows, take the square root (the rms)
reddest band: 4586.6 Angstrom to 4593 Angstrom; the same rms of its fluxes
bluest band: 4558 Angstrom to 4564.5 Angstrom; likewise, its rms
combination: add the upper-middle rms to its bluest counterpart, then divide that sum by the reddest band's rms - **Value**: 2.03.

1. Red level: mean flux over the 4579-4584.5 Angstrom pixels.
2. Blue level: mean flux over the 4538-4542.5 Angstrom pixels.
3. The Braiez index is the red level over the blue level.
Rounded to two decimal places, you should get 1.03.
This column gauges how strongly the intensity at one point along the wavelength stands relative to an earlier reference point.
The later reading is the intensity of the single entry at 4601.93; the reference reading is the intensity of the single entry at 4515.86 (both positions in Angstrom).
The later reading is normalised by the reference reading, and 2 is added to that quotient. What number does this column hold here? 3.07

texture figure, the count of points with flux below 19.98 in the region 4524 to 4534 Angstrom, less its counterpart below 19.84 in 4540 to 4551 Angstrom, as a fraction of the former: 0.4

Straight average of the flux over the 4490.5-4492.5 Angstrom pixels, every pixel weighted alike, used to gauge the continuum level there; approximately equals 19.7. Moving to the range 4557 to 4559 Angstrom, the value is 20.3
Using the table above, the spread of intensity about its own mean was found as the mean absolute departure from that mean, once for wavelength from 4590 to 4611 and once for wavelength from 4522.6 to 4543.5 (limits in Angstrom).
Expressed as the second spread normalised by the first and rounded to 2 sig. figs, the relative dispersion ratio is 0.95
